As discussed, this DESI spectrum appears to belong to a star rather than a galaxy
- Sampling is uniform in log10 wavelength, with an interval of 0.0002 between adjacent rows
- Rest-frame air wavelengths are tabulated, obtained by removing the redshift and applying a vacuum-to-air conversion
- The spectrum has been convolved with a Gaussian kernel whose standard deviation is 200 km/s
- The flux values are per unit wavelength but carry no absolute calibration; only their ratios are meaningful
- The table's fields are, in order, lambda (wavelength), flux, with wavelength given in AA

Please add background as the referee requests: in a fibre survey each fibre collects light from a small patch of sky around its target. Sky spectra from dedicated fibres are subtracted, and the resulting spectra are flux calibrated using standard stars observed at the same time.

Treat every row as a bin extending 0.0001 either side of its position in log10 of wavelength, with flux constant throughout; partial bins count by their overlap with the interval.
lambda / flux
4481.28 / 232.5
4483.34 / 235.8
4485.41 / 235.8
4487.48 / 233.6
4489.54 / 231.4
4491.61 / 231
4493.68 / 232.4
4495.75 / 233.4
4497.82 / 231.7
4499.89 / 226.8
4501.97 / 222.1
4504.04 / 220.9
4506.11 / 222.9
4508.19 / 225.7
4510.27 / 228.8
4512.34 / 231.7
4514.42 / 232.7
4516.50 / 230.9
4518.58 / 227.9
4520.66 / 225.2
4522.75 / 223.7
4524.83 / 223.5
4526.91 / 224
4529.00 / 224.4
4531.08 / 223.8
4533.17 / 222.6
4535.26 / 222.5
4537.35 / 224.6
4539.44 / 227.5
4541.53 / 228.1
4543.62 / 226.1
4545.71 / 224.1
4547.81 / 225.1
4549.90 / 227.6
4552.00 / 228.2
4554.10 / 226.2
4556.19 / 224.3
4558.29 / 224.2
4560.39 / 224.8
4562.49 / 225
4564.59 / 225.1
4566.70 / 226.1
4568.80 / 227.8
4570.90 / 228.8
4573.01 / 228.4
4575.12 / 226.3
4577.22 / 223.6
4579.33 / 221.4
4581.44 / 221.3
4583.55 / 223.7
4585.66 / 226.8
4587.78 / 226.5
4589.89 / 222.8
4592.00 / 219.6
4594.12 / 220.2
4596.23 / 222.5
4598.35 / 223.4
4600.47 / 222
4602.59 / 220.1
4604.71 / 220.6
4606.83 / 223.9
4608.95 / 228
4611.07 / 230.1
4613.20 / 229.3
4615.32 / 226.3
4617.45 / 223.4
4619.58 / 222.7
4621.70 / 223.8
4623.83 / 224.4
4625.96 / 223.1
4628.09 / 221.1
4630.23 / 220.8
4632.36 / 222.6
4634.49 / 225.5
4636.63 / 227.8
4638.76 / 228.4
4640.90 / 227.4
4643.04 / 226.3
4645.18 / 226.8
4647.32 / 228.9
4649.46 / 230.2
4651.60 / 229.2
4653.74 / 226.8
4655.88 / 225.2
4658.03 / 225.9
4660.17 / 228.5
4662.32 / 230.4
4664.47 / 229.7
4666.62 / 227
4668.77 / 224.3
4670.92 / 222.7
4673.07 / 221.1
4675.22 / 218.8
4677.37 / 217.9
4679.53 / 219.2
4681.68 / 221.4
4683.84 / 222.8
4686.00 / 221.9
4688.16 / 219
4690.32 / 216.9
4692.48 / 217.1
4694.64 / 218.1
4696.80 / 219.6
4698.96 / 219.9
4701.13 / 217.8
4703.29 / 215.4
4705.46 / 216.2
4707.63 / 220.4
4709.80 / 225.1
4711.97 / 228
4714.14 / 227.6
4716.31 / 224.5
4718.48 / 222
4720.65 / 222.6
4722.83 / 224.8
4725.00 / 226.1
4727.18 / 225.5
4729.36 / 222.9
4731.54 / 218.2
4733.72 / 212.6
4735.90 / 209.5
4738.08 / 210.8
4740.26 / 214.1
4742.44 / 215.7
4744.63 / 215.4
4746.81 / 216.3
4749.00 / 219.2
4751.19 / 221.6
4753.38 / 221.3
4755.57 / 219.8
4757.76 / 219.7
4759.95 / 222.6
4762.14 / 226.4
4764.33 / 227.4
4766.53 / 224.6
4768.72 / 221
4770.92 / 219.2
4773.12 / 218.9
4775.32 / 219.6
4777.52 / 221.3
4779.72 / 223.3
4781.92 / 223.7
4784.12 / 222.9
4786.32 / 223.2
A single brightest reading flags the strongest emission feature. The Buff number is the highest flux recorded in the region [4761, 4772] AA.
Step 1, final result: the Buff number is 227.4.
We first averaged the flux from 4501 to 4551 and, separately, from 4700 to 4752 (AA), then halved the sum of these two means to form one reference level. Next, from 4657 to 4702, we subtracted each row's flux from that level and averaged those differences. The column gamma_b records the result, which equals 0.8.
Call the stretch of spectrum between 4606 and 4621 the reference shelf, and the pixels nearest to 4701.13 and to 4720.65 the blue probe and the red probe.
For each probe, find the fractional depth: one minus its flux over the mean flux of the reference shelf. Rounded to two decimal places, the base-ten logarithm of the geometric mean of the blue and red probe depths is -1.61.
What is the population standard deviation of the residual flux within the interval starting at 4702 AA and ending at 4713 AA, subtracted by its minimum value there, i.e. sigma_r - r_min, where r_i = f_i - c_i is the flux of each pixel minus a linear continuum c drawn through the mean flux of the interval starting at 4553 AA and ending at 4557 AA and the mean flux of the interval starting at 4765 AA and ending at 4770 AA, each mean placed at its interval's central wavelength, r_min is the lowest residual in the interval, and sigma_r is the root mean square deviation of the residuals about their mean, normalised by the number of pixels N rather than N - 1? 13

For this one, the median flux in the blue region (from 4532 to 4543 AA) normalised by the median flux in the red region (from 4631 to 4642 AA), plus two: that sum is 2.988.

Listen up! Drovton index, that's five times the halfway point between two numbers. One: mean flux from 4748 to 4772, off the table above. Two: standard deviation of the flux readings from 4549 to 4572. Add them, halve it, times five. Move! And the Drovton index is 559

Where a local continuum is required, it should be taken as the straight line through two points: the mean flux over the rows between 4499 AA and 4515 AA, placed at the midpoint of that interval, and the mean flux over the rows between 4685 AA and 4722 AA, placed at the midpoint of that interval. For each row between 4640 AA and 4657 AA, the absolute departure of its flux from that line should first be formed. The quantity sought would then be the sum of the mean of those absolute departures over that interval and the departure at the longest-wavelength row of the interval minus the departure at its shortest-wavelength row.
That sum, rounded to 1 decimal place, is 3.5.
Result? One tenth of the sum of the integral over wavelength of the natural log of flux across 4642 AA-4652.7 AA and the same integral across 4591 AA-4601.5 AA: 11.5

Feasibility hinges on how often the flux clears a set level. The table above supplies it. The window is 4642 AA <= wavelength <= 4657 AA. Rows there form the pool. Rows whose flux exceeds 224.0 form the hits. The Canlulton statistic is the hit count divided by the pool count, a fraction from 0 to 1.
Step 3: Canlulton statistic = 1.0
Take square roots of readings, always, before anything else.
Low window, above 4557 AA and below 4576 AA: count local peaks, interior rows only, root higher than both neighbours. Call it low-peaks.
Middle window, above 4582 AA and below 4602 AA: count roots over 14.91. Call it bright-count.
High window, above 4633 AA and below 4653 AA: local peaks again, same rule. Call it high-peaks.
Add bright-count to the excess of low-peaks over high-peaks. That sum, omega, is 5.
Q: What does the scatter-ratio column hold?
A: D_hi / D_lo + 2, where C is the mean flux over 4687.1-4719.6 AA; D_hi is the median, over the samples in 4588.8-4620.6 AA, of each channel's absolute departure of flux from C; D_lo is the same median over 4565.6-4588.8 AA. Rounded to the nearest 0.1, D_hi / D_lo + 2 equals 2.4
